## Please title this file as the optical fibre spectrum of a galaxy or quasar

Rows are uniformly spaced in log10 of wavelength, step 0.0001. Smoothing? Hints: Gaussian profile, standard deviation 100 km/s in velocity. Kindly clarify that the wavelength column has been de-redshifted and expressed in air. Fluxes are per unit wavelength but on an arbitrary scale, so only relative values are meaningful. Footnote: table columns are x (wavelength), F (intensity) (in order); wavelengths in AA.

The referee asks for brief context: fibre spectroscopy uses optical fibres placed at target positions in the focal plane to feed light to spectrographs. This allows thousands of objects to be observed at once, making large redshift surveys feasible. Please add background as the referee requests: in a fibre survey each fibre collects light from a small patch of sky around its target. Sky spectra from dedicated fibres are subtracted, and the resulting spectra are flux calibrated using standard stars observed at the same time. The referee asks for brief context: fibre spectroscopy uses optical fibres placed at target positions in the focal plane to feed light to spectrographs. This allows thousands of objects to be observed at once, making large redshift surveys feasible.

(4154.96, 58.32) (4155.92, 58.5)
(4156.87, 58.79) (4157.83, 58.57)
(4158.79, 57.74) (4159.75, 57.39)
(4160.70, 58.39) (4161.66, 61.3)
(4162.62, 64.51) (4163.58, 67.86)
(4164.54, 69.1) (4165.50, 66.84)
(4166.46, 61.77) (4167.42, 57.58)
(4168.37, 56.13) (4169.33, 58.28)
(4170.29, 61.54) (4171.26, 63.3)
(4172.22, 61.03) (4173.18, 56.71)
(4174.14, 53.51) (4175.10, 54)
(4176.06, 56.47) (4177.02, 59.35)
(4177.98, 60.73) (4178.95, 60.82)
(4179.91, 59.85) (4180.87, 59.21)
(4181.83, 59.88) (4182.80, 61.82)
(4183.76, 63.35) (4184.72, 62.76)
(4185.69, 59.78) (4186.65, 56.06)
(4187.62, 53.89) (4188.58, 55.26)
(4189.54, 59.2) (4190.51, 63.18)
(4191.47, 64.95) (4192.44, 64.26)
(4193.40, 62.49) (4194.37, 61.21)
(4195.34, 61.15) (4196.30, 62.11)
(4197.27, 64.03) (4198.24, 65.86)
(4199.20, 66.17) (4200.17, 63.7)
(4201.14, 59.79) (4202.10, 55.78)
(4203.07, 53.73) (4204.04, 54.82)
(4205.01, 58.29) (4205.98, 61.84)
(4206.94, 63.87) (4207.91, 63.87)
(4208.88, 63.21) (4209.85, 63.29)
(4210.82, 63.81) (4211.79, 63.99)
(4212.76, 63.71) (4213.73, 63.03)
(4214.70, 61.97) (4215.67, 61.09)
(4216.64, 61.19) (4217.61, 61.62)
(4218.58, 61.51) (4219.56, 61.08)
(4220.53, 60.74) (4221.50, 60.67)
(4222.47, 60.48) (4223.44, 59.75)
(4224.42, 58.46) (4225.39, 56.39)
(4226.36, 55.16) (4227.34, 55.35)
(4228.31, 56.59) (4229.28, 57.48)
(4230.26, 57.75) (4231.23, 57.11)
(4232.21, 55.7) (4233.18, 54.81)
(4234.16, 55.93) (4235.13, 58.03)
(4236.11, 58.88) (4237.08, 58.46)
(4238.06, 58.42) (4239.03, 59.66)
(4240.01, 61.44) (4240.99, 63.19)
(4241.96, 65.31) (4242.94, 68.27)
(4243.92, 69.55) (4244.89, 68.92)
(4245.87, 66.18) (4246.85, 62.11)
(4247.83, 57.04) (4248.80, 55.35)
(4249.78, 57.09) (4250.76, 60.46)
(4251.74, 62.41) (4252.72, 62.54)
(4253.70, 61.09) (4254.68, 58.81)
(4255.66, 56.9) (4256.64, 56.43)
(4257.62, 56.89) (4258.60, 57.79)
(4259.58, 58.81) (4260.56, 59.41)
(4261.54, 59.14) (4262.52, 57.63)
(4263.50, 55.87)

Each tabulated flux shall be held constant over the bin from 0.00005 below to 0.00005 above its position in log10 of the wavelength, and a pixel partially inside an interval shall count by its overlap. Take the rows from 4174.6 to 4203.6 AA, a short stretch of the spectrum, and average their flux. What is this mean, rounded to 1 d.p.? 60.4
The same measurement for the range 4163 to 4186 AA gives 60.5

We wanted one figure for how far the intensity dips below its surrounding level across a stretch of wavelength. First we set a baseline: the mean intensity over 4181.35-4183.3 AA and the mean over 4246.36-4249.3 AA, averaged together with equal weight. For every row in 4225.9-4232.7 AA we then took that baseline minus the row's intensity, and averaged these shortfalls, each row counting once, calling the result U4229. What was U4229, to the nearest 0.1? 3.1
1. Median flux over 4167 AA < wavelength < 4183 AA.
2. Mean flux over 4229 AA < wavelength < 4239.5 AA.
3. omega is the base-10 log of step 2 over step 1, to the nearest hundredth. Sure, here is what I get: -0.01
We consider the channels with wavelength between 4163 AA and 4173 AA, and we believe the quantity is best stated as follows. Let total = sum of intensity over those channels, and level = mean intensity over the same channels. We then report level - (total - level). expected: -499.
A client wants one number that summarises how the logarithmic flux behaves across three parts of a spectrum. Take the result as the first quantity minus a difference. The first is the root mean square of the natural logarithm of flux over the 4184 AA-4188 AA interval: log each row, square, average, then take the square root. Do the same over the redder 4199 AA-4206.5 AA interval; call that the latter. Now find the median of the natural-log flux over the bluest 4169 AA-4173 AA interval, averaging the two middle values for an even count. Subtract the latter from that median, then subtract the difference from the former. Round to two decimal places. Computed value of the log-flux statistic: 4.03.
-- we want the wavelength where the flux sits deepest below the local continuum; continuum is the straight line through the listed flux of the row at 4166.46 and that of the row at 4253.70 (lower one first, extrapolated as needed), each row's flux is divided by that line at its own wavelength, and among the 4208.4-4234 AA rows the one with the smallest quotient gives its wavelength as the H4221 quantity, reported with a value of 4233.18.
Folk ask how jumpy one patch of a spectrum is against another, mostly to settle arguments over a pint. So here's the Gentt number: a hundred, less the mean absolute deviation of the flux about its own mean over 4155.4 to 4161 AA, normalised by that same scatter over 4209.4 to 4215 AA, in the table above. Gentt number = 99.2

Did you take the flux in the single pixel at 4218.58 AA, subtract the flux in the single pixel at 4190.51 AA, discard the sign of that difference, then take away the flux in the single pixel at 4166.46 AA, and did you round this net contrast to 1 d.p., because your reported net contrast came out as -60.1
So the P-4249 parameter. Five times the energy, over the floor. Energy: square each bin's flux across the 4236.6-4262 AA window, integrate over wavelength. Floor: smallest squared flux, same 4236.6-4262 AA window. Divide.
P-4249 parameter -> 154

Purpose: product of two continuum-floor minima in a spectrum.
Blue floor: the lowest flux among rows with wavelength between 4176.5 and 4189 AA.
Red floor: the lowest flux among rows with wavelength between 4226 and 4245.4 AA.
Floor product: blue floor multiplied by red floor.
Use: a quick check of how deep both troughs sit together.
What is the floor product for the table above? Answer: 2954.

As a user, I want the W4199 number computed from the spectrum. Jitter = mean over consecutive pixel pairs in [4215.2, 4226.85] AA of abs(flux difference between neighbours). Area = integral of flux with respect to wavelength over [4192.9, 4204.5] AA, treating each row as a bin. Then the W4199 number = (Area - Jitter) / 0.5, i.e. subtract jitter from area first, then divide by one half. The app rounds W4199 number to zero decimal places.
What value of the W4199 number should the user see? 1412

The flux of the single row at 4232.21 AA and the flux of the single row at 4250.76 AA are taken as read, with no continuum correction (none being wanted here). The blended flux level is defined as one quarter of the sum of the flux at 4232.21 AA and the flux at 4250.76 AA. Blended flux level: 29.0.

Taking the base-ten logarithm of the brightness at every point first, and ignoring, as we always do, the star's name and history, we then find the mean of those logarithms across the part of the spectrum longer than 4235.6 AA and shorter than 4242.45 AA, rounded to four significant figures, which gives 1.783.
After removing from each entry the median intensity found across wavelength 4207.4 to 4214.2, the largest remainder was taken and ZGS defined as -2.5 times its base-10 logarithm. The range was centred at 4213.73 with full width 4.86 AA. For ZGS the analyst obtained 1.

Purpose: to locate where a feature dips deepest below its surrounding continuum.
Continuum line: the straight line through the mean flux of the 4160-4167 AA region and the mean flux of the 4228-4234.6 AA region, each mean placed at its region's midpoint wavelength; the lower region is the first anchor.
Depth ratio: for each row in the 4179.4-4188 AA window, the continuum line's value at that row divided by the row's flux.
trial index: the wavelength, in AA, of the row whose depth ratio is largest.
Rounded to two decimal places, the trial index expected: 4187.62 AA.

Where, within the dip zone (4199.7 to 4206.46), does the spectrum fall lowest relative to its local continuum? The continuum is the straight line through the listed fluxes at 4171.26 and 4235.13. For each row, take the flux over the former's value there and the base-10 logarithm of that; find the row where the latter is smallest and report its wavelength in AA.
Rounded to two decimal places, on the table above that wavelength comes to 4203.07 AA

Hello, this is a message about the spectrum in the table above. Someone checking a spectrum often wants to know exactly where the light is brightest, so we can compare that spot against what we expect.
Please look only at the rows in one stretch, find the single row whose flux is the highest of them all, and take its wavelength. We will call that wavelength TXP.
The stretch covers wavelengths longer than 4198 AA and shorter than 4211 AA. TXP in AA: 4199.20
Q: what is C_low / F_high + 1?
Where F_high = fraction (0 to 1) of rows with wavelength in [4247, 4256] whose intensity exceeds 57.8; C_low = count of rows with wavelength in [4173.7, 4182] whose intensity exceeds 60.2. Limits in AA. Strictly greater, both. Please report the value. 4.6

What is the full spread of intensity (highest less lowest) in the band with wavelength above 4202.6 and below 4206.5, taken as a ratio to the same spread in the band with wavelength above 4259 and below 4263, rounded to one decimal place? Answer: 4.6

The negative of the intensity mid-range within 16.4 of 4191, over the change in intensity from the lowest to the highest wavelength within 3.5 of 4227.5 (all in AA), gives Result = 84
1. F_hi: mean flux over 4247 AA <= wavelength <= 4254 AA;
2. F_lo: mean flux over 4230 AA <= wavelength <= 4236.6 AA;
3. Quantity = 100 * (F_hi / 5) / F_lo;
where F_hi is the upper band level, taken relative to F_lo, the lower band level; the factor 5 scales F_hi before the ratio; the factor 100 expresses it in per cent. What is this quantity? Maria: 20.9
